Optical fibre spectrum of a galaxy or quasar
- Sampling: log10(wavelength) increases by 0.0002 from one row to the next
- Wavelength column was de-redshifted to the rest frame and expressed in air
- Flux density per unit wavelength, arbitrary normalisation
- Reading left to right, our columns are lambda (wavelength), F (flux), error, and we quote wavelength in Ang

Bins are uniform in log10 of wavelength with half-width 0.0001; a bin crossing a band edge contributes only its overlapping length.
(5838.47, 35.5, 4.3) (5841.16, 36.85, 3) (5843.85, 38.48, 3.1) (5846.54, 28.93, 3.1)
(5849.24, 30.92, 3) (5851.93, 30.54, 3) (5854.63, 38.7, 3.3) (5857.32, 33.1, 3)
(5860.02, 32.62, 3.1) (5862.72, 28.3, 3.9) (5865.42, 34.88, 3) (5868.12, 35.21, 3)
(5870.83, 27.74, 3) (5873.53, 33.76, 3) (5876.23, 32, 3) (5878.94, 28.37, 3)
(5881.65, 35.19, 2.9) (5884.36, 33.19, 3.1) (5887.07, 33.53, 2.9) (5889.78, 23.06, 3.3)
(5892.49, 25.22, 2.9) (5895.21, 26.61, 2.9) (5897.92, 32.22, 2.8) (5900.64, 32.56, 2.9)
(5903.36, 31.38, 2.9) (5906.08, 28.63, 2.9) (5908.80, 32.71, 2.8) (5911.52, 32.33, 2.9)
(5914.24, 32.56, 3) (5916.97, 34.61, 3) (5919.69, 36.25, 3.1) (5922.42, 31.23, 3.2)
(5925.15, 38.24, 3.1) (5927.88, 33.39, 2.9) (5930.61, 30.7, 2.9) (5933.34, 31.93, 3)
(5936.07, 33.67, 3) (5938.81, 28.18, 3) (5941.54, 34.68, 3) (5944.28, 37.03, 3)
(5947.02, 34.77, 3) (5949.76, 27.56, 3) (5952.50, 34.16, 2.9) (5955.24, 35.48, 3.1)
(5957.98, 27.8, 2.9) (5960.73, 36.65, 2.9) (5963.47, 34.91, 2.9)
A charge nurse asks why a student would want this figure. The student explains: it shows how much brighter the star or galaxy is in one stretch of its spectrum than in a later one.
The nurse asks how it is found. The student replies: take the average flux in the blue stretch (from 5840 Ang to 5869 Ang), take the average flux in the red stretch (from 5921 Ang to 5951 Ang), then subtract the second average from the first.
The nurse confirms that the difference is 1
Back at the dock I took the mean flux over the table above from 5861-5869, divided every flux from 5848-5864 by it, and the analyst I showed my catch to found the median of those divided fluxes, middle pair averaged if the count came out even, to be 0.97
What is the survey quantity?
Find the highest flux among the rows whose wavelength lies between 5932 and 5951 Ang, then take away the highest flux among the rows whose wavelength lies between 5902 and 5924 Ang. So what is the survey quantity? 0.8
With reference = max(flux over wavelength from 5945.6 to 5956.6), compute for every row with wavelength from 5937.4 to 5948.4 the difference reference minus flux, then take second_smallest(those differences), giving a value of 0.7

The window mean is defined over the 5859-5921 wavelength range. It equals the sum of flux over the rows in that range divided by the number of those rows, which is 31.4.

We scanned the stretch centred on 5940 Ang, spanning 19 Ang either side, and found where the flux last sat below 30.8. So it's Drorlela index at 5957.98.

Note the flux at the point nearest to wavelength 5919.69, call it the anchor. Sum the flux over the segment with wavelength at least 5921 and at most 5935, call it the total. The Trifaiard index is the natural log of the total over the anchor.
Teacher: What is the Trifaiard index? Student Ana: 1.52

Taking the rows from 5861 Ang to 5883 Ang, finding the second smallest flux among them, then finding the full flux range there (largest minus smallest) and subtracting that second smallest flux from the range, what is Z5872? -21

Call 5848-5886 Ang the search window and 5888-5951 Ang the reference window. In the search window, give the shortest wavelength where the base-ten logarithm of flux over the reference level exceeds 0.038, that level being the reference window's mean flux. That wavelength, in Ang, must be 5854.63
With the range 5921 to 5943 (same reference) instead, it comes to 5925.15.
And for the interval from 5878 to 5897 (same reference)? 5881.65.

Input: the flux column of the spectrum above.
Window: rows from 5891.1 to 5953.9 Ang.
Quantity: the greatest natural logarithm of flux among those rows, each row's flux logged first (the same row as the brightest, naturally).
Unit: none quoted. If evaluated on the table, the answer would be 3.64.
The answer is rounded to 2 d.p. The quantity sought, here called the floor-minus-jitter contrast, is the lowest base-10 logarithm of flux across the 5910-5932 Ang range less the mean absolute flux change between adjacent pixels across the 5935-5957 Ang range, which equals -3.05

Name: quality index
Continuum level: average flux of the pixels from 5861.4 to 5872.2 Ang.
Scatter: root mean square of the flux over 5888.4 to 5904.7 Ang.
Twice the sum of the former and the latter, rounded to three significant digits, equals 121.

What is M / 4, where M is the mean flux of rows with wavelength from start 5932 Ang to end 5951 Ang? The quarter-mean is 8.14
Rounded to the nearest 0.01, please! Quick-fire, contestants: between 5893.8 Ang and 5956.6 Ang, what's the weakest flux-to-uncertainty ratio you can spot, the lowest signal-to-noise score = 9.18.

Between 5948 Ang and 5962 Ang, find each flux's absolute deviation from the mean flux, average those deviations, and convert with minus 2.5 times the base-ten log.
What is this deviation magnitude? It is -1.4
